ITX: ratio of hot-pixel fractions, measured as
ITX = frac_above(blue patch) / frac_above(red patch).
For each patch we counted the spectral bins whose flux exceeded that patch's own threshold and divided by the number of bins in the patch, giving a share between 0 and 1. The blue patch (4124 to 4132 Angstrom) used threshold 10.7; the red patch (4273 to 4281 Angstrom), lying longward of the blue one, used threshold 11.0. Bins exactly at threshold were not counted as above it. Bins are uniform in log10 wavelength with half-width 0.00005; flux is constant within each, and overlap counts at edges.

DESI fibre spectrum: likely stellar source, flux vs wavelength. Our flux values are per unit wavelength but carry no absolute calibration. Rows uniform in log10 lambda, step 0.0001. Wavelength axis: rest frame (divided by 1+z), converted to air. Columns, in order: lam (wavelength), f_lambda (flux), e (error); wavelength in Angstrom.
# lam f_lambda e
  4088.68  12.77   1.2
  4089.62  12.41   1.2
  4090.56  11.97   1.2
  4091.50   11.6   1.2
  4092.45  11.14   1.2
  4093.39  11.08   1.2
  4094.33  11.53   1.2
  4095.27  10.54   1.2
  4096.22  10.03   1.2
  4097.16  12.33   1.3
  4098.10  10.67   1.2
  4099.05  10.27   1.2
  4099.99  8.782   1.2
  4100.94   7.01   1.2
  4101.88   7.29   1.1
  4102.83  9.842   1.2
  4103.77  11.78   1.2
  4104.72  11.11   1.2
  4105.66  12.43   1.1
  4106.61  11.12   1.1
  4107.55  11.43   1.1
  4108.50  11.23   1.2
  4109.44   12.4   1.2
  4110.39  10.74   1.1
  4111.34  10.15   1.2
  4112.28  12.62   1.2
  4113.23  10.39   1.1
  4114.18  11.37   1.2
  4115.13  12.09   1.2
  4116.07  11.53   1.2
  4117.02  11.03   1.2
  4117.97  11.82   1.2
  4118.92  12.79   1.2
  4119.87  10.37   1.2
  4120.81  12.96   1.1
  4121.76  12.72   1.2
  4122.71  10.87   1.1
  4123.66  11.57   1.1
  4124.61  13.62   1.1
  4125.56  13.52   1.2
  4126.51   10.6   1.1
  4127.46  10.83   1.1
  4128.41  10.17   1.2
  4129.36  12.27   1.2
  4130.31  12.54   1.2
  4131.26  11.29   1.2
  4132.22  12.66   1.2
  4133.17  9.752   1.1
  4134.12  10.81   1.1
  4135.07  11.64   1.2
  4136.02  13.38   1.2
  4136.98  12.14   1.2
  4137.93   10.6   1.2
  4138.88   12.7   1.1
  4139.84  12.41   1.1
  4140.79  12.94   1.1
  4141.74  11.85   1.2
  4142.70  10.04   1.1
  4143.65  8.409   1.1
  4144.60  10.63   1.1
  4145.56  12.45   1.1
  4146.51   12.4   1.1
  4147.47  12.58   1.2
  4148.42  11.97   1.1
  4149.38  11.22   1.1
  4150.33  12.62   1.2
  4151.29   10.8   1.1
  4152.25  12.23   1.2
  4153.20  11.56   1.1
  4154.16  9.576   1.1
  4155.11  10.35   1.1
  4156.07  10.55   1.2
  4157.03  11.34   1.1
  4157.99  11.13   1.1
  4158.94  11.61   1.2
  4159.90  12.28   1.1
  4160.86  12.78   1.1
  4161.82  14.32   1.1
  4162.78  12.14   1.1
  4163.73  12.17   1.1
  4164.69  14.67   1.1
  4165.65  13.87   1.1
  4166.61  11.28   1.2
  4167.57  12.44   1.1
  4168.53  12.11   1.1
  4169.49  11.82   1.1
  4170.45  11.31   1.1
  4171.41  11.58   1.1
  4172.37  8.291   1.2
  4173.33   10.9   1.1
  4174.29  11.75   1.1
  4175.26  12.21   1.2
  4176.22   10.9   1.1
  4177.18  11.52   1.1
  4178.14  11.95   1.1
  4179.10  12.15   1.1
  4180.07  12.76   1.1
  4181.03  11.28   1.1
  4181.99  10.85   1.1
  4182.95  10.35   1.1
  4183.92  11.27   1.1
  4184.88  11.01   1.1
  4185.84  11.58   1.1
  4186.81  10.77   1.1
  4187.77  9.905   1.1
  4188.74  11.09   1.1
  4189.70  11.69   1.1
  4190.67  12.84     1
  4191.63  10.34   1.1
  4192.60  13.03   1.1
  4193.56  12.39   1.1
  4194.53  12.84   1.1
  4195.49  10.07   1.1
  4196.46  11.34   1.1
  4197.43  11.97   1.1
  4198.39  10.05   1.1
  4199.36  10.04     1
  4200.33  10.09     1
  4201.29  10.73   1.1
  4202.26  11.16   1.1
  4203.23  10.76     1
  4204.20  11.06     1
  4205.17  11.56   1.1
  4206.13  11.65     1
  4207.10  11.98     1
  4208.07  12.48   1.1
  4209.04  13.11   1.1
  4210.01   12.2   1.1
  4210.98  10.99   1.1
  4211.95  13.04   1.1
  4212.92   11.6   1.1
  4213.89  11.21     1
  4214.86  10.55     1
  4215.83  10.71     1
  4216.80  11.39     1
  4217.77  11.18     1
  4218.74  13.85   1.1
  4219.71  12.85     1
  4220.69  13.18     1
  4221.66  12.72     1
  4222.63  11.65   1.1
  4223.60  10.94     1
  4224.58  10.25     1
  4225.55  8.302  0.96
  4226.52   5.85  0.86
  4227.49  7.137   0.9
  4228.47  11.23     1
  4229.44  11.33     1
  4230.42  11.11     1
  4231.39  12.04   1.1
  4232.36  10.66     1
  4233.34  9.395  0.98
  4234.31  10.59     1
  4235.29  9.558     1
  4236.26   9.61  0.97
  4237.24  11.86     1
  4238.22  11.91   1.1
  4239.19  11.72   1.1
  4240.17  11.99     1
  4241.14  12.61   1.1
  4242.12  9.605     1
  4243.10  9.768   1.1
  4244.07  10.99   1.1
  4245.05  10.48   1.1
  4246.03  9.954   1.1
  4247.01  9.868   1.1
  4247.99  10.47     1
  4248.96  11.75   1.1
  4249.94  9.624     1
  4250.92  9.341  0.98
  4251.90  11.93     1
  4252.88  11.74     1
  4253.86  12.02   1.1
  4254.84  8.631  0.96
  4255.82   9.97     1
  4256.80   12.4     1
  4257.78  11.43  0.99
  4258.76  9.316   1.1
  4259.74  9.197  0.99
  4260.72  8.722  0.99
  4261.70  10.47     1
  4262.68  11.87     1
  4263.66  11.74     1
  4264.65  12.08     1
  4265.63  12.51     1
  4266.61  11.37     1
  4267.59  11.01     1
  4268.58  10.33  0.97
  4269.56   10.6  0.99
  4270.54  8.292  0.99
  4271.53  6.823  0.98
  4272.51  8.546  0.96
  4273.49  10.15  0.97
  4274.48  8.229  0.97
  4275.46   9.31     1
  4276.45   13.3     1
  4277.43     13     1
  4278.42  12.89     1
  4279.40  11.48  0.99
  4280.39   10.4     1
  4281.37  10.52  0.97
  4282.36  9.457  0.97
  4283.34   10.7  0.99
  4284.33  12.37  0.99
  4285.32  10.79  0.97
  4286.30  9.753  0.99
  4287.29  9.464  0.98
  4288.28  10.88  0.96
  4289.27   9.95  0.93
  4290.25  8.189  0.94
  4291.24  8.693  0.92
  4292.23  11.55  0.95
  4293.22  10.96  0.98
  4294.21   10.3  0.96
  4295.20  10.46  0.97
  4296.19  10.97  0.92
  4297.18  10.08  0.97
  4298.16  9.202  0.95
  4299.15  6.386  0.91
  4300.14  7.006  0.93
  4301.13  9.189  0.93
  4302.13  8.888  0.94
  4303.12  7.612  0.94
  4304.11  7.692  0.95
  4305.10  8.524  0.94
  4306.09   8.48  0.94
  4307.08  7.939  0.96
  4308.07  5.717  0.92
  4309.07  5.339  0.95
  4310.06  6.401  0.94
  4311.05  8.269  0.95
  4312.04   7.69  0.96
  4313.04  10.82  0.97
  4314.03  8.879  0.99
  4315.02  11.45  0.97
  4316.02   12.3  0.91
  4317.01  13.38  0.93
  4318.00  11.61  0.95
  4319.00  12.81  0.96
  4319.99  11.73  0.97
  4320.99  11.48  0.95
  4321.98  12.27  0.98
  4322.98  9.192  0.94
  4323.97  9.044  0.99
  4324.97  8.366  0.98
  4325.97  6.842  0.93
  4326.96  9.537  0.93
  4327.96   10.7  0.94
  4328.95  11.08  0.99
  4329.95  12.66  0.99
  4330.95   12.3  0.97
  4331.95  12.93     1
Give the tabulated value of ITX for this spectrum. 1.5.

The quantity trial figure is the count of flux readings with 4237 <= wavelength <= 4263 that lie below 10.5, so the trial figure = 14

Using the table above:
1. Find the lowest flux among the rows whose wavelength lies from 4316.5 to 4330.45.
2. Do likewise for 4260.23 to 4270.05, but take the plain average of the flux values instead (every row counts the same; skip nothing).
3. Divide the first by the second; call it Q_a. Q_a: 0.62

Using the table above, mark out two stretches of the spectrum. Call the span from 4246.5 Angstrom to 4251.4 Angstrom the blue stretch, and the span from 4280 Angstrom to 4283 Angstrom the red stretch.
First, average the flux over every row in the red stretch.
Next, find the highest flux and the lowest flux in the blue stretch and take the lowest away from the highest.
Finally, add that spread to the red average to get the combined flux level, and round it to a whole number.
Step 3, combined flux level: 13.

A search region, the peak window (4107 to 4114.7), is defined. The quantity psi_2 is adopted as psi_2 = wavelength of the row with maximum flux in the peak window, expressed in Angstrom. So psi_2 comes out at 4112.28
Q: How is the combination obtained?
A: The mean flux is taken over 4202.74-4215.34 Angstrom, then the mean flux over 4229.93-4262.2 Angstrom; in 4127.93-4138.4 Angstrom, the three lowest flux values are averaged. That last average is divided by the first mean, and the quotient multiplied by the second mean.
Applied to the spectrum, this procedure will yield 9.2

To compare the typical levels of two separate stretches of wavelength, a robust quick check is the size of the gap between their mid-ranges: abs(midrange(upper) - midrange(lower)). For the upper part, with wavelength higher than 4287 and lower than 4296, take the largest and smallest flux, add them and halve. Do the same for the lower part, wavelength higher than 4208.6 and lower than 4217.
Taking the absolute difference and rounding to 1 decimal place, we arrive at 2.0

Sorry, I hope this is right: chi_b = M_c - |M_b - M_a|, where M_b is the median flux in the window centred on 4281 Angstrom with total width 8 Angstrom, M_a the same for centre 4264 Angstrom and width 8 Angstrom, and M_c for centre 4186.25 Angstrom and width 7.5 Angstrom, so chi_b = 10.6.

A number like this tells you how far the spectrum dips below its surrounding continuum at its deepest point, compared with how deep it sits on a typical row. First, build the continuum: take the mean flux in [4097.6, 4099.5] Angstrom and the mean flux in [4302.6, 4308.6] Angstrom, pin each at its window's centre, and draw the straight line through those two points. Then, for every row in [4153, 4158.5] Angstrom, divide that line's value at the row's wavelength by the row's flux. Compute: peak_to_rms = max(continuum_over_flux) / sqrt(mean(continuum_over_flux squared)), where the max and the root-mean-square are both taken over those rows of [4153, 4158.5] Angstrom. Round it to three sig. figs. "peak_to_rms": 1.12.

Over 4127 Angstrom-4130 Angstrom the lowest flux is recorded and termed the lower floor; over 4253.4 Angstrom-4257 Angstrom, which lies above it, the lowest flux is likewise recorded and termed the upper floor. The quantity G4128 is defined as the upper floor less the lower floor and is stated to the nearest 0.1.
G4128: -1.5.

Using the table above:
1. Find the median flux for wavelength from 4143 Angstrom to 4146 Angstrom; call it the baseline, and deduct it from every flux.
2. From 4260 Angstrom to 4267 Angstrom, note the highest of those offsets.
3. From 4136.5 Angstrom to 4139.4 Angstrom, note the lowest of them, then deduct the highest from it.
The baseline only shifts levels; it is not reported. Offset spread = -1.9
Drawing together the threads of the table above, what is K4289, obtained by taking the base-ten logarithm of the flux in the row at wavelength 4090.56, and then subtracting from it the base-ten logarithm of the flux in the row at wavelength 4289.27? 0.08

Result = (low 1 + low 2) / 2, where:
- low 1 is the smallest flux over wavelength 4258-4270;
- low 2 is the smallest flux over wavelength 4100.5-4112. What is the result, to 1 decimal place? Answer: 7.9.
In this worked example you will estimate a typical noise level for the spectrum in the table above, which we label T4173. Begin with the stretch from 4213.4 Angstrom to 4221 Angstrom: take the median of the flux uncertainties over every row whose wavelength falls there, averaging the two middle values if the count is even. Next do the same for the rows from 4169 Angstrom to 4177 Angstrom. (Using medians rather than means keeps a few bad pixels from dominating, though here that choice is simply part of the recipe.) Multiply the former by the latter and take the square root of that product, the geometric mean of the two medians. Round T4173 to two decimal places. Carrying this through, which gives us 1.05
